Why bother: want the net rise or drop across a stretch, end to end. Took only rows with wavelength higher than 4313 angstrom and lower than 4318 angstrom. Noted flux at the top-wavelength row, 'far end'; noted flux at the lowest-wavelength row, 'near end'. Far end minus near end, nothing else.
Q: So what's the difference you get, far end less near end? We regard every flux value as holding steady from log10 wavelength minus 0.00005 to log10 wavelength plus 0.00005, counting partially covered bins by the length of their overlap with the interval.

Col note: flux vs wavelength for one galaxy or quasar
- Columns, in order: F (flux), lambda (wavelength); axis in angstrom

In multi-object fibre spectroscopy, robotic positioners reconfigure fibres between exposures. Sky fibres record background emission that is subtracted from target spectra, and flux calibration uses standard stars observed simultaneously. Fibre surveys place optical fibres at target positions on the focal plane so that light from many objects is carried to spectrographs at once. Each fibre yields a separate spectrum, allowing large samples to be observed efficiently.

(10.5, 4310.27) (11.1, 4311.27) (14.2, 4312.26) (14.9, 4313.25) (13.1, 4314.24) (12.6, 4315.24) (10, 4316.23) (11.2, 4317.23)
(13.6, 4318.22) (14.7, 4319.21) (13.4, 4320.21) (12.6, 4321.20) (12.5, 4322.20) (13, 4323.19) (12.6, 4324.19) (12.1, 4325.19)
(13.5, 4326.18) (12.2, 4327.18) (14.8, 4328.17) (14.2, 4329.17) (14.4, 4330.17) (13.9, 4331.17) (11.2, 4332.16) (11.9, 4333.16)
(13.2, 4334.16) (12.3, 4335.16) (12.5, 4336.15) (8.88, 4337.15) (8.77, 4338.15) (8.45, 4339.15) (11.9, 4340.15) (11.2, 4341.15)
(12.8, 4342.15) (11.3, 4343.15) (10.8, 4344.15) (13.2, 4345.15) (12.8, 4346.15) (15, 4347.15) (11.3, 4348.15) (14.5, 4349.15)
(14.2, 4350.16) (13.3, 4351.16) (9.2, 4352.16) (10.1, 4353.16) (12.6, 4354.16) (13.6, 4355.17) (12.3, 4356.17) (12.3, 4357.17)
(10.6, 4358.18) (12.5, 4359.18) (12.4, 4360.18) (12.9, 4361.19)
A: -3.7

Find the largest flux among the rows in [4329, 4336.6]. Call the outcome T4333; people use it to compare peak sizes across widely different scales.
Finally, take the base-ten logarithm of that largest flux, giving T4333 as 1.16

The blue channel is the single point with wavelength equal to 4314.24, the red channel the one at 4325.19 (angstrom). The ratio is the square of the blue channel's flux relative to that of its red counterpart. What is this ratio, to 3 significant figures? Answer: 1.17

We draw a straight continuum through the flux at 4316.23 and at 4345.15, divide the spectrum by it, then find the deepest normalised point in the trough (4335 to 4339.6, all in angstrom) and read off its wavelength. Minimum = 4339.15 angstrom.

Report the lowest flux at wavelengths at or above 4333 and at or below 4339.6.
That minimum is 8.45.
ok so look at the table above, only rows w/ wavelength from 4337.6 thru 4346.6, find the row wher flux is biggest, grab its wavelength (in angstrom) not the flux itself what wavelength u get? 4345.15 angstrom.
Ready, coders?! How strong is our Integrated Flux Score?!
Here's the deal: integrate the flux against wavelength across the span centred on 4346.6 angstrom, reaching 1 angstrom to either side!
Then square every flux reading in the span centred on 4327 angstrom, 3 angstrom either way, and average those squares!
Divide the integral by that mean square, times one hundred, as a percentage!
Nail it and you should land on 16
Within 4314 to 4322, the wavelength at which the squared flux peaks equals 4319.21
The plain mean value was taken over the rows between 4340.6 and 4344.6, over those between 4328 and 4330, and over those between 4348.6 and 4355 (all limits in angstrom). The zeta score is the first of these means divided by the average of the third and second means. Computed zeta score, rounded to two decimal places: 0.86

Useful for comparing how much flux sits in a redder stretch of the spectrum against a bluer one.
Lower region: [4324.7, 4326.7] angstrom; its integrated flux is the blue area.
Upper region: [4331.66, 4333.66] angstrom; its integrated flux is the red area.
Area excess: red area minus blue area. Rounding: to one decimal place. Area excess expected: -2.5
